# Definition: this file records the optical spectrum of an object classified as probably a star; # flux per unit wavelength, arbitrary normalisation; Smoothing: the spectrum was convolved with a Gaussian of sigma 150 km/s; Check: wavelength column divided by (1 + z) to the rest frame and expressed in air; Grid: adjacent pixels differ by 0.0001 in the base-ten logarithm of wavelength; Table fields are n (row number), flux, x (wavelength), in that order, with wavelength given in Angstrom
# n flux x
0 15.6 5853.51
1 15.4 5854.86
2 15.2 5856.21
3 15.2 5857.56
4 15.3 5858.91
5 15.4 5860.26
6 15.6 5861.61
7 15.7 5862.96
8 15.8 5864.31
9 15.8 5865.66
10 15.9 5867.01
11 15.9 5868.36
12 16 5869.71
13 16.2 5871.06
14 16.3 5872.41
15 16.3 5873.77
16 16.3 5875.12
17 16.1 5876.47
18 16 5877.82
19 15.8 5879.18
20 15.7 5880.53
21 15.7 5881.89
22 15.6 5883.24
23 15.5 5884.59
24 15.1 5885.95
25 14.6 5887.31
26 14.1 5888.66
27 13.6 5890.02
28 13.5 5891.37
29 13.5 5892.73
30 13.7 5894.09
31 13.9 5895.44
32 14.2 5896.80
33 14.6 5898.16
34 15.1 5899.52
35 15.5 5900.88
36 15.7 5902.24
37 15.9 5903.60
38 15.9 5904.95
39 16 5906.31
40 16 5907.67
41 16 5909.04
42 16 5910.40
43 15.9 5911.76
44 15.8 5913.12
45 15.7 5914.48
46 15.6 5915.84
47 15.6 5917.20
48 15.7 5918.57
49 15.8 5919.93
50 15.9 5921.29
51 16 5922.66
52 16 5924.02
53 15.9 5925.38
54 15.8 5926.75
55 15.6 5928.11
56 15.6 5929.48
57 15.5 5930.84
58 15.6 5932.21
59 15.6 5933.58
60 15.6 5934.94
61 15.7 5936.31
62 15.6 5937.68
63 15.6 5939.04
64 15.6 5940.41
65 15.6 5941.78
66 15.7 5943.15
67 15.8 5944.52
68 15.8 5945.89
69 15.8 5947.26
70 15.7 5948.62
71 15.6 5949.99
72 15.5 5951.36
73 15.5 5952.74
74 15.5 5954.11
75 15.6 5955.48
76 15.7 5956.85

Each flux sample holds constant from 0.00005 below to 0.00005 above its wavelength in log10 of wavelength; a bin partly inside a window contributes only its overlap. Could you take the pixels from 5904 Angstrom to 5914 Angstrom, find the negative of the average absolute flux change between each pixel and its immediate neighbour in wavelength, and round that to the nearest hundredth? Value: -0.05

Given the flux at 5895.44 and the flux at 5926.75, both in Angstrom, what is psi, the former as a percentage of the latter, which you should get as 88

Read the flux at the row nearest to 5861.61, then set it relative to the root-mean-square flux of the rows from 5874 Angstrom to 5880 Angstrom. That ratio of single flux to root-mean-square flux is 0.97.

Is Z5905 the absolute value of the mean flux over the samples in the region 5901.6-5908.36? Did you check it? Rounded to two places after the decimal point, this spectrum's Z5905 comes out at 15.90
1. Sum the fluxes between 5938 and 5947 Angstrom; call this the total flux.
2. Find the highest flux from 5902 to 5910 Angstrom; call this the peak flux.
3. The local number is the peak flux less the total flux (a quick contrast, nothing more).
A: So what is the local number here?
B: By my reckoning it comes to -78.1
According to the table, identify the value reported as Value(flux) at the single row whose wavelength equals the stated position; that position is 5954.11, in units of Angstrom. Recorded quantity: 15.5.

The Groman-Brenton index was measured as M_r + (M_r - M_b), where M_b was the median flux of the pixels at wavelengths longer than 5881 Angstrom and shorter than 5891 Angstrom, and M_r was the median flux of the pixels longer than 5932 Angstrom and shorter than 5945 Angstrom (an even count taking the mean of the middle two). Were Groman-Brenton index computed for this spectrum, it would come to 16.1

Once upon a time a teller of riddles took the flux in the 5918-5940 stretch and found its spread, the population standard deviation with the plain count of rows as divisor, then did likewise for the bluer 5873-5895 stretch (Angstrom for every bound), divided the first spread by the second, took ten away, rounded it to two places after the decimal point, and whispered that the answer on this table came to -9.85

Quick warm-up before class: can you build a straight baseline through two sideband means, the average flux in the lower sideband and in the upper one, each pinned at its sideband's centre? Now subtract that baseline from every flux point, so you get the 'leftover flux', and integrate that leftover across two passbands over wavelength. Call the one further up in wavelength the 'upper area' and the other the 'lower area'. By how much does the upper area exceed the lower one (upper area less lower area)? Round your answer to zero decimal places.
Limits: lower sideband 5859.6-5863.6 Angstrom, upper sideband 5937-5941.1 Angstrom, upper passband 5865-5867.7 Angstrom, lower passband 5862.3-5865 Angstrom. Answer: 0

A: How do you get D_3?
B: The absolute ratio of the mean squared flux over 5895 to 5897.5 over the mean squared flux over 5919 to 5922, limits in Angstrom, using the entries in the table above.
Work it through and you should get 0.79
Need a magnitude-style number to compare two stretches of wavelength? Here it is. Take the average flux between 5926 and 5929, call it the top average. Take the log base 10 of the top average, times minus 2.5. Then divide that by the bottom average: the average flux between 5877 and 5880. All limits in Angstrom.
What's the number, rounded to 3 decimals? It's -0.188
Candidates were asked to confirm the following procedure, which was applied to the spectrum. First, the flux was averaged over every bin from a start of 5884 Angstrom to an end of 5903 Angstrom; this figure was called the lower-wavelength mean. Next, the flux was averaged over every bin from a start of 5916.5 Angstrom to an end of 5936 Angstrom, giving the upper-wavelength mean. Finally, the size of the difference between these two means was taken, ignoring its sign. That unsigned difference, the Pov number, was 1.3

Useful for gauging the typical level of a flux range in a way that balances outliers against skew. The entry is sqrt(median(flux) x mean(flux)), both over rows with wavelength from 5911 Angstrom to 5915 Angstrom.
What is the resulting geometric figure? 15.8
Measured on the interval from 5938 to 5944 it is 15.6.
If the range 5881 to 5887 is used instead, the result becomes 15.5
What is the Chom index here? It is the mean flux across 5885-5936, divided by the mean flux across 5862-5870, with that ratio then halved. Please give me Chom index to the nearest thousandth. 0.483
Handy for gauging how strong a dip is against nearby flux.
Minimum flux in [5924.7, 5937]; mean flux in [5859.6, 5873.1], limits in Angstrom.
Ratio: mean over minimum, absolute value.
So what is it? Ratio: 1.02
